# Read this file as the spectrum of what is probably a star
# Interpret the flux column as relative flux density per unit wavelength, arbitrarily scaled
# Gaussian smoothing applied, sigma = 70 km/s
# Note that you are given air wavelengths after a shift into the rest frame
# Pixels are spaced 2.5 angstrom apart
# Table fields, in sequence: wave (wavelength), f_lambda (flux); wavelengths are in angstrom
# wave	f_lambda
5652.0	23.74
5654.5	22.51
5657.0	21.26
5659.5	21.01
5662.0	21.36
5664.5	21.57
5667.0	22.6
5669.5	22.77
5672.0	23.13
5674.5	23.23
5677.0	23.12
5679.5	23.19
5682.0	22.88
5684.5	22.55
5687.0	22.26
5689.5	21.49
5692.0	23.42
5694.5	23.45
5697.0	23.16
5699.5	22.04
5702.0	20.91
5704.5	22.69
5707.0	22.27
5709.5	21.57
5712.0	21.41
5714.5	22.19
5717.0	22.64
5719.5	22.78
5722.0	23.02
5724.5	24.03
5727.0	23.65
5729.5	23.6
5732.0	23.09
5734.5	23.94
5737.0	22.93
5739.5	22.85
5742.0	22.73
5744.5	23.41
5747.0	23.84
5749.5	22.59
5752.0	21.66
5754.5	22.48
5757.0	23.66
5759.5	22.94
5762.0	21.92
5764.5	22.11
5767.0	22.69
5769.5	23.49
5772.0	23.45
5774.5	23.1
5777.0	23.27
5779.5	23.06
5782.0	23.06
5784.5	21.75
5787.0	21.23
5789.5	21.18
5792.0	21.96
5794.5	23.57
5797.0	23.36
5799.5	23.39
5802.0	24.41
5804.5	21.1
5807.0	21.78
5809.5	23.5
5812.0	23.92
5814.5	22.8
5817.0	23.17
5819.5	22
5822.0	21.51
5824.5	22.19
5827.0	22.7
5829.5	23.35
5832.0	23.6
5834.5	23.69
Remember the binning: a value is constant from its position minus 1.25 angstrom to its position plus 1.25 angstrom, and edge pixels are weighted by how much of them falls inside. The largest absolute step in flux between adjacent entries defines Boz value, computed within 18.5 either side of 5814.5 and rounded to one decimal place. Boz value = 3.3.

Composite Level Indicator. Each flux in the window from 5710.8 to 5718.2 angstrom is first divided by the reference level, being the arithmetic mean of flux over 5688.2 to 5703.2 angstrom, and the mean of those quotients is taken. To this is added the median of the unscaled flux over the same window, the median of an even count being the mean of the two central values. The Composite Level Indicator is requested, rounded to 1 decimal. 23.2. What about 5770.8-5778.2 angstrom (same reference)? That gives 24.3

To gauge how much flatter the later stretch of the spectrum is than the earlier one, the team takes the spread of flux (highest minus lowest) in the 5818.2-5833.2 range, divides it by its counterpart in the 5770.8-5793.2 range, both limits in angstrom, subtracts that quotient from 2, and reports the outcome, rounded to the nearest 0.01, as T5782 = 1.08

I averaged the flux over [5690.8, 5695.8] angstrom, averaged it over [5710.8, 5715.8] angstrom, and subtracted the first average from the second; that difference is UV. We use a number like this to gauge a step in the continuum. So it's -1.6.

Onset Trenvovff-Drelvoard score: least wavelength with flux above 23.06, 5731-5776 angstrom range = 5732.0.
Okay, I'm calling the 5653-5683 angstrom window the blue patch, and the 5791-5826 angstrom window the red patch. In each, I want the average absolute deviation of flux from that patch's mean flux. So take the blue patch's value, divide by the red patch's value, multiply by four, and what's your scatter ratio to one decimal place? 3.4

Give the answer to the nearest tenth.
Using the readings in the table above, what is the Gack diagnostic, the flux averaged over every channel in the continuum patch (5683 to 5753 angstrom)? 22.7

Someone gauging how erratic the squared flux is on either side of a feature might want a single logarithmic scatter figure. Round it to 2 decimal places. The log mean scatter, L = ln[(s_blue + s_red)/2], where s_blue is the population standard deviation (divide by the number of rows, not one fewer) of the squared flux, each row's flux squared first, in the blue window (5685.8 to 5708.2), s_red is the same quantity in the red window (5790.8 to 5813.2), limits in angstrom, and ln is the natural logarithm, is 3.74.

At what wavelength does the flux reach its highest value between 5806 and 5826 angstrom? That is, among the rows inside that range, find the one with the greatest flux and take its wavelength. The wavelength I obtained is 5812.0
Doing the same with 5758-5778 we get 5769.5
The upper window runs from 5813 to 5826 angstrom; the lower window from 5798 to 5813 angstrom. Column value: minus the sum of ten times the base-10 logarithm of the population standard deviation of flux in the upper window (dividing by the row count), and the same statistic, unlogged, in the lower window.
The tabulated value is 1.1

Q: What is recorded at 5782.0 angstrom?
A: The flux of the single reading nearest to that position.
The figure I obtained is 23.06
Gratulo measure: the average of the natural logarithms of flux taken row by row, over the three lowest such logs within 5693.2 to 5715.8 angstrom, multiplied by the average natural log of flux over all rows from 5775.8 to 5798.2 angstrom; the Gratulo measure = 9.52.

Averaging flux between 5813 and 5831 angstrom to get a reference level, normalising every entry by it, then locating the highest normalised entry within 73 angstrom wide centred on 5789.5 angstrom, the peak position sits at 5802.0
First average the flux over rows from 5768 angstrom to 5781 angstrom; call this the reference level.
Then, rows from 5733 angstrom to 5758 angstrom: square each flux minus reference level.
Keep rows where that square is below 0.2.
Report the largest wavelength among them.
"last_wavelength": 5757.0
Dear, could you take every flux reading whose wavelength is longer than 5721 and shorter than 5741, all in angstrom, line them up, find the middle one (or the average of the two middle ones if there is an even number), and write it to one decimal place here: 23.3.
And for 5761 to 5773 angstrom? 22.7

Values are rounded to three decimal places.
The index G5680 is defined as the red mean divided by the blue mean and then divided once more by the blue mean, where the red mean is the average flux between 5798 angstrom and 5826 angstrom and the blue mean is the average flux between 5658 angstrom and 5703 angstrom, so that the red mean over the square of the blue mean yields 0.045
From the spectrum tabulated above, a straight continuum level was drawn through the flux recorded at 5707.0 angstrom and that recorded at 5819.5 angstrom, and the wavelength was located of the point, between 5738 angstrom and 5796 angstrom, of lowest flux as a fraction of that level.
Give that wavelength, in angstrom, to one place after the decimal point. 5789.5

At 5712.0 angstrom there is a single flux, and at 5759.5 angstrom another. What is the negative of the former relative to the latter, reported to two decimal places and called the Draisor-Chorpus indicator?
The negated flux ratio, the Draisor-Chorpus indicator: -0.93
